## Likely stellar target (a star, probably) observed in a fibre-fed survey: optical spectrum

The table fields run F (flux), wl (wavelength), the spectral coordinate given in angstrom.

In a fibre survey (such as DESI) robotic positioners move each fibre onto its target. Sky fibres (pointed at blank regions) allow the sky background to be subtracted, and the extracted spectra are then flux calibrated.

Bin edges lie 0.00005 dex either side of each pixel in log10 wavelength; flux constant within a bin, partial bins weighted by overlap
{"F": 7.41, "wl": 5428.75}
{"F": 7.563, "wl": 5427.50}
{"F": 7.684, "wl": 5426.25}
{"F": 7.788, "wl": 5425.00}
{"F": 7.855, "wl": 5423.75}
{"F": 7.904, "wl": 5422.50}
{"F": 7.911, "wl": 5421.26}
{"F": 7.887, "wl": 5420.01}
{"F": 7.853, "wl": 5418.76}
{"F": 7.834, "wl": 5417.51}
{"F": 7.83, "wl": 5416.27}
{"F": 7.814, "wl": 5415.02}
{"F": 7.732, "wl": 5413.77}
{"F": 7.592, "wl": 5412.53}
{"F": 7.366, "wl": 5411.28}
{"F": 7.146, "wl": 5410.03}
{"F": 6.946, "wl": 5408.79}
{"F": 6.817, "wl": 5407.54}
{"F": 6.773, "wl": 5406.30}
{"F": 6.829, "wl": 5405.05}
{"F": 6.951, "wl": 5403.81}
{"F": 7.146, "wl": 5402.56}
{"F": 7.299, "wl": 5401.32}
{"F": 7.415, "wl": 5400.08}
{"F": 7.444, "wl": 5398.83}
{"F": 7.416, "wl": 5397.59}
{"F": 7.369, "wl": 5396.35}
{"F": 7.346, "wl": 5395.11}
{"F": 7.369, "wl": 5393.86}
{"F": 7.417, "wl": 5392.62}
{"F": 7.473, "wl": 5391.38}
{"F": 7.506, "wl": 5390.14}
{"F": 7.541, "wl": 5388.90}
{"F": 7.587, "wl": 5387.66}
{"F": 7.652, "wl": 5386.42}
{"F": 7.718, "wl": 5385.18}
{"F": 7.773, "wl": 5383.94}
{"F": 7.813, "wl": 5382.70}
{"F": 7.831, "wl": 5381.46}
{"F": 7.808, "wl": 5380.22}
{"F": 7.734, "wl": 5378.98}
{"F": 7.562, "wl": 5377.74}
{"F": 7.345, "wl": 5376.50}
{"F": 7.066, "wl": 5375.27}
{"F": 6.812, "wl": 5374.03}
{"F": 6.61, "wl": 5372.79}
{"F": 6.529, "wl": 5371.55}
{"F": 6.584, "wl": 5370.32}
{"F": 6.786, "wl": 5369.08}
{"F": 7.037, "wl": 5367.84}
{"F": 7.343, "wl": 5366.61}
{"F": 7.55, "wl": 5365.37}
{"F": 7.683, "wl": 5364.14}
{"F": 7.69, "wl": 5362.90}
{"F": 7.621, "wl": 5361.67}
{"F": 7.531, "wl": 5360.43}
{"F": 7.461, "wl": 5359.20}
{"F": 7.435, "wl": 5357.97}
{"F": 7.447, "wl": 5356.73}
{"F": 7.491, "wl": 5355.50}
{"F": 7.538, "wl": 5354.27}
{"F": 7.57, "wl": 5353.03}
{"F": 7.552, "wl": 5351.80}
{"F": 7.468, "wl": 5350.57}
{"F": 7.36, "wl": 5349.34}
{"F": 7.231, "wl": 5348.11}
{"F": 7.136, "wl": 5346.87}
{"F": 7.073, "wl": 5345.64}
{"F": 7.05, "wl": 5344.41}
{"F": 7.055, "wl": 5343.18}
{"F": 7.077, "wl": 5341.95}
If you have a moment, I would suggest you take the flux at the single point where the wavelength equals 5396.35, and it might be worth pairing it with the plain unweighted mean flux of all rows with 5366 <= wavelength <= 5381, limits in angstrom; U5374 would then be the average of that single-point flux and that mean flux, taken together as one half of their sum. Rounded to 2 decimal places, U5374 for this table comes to 7.24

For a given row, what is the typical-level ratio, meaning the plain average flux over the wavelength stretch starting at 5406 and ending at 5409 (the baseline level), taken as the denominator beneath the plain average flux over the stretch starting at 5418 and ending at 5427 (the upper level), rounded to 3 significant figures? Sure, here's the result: 1.15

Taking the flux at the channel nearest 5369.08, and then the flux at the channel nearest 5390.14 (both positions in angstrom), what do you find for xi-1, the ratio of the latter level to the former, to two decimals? 1.11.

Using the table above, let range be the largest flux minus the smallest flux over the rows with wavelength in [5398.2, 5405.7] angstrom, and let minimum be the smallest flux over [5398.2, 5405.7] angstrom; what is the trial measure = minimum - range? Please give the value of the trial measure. 6.2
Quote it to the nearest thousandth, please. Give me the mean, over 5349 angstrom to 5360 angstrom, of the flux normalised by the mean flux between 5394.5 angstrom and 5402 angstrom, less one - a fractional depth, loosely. 0.013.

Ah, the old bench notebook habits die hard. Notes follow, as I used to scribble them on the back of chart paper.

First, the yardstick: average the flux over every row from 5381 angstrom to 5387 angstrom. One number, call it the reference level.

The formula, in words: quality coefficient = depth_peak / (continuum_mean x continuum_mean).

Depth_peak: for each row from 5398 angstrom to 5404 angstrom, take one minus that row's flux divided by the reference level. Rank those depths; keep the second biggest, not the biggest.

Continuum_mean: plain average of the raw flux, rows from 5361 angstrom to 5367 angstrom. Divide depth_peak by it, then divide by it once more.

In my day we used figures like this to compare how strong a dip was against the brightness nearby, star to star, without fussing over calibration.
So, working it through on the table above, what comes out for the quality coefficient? 0.0014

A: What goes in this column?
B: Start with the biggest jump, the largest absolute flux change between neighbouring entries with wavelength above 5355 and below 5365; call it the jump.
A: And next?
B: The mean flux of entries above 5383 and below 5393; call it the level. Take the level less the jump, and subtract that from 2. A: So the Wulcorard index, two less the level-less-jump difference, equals -5.5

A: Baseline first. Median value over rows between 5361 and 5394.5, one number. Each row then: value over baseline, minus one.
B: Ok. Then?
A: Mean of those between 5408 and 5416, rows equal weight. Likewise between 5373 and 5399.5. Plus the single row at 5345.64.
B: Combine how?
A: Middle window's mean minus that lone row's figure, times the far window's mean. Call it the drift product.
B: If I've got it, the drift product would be -0.0008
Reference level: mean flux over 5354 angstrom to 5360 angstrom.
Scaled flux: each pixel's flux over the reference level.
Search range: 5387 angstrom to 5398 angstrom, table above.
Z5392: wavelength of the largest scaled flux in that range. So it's 5387.66 angstrom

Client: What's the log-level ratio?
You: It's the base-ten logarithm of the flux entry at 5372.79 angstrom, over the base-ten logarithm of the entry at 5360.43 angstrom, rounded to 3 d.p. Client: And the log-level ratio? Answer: 0.935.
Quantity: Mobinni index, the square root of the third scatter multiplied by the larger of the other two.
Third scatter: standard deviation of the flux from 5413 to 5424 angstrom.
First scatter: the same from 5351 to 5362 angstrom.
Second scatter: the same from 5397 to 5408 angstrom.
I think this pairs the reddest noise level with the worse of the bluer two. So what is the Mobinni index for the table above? 0.12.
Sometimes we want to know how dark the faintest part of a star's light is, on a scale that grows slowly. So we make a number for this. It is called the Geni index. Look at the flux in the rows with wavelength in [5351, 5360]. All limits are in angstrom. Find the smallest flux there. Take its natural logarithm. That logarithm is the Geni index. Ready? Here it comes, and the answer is 2.01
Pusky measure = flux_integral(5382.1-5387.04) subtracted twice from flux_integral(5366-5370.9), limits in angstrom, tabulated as -42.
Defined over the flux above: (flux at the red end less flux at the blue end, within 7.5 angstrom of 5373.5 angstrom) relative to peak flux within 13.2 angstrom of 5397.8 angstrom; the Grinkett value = 0.060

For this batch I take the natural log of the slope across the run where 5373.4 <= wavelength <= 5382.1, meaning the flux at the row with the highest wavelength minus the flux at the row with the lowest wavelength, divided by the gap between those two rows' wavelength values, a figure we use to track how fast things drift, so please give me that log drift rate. -2.0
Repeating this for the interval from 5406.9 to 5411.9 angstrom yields -1.9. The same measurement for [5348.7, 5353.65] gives -2.9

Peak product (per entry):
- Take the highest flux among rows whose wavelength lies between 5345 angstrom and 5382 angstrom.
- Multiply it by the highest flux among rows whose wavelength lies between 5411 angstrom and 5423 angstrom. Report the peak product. 62.0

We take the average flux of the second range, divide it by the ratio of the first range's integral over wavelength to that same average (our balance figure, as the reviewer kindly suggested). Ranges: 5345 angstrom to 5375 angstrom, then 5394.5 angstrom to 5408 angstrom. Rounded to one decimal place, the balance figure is 0.2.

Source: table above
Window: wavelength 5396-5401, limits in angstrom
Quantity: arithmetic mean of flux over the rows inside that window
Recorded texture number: 7.41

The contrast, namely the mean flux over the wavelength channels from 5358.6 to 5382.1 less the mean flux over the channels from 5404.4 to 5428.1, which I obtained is -0.24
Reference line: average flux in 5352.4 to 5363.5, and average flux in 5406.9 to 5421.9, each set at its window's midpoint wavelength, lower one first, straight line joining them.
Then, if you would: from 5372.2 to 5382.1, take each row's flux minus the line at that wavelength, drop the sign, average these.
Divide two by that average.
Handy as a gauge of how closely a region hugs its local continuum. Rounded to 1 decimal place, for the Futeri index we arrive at 5.2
